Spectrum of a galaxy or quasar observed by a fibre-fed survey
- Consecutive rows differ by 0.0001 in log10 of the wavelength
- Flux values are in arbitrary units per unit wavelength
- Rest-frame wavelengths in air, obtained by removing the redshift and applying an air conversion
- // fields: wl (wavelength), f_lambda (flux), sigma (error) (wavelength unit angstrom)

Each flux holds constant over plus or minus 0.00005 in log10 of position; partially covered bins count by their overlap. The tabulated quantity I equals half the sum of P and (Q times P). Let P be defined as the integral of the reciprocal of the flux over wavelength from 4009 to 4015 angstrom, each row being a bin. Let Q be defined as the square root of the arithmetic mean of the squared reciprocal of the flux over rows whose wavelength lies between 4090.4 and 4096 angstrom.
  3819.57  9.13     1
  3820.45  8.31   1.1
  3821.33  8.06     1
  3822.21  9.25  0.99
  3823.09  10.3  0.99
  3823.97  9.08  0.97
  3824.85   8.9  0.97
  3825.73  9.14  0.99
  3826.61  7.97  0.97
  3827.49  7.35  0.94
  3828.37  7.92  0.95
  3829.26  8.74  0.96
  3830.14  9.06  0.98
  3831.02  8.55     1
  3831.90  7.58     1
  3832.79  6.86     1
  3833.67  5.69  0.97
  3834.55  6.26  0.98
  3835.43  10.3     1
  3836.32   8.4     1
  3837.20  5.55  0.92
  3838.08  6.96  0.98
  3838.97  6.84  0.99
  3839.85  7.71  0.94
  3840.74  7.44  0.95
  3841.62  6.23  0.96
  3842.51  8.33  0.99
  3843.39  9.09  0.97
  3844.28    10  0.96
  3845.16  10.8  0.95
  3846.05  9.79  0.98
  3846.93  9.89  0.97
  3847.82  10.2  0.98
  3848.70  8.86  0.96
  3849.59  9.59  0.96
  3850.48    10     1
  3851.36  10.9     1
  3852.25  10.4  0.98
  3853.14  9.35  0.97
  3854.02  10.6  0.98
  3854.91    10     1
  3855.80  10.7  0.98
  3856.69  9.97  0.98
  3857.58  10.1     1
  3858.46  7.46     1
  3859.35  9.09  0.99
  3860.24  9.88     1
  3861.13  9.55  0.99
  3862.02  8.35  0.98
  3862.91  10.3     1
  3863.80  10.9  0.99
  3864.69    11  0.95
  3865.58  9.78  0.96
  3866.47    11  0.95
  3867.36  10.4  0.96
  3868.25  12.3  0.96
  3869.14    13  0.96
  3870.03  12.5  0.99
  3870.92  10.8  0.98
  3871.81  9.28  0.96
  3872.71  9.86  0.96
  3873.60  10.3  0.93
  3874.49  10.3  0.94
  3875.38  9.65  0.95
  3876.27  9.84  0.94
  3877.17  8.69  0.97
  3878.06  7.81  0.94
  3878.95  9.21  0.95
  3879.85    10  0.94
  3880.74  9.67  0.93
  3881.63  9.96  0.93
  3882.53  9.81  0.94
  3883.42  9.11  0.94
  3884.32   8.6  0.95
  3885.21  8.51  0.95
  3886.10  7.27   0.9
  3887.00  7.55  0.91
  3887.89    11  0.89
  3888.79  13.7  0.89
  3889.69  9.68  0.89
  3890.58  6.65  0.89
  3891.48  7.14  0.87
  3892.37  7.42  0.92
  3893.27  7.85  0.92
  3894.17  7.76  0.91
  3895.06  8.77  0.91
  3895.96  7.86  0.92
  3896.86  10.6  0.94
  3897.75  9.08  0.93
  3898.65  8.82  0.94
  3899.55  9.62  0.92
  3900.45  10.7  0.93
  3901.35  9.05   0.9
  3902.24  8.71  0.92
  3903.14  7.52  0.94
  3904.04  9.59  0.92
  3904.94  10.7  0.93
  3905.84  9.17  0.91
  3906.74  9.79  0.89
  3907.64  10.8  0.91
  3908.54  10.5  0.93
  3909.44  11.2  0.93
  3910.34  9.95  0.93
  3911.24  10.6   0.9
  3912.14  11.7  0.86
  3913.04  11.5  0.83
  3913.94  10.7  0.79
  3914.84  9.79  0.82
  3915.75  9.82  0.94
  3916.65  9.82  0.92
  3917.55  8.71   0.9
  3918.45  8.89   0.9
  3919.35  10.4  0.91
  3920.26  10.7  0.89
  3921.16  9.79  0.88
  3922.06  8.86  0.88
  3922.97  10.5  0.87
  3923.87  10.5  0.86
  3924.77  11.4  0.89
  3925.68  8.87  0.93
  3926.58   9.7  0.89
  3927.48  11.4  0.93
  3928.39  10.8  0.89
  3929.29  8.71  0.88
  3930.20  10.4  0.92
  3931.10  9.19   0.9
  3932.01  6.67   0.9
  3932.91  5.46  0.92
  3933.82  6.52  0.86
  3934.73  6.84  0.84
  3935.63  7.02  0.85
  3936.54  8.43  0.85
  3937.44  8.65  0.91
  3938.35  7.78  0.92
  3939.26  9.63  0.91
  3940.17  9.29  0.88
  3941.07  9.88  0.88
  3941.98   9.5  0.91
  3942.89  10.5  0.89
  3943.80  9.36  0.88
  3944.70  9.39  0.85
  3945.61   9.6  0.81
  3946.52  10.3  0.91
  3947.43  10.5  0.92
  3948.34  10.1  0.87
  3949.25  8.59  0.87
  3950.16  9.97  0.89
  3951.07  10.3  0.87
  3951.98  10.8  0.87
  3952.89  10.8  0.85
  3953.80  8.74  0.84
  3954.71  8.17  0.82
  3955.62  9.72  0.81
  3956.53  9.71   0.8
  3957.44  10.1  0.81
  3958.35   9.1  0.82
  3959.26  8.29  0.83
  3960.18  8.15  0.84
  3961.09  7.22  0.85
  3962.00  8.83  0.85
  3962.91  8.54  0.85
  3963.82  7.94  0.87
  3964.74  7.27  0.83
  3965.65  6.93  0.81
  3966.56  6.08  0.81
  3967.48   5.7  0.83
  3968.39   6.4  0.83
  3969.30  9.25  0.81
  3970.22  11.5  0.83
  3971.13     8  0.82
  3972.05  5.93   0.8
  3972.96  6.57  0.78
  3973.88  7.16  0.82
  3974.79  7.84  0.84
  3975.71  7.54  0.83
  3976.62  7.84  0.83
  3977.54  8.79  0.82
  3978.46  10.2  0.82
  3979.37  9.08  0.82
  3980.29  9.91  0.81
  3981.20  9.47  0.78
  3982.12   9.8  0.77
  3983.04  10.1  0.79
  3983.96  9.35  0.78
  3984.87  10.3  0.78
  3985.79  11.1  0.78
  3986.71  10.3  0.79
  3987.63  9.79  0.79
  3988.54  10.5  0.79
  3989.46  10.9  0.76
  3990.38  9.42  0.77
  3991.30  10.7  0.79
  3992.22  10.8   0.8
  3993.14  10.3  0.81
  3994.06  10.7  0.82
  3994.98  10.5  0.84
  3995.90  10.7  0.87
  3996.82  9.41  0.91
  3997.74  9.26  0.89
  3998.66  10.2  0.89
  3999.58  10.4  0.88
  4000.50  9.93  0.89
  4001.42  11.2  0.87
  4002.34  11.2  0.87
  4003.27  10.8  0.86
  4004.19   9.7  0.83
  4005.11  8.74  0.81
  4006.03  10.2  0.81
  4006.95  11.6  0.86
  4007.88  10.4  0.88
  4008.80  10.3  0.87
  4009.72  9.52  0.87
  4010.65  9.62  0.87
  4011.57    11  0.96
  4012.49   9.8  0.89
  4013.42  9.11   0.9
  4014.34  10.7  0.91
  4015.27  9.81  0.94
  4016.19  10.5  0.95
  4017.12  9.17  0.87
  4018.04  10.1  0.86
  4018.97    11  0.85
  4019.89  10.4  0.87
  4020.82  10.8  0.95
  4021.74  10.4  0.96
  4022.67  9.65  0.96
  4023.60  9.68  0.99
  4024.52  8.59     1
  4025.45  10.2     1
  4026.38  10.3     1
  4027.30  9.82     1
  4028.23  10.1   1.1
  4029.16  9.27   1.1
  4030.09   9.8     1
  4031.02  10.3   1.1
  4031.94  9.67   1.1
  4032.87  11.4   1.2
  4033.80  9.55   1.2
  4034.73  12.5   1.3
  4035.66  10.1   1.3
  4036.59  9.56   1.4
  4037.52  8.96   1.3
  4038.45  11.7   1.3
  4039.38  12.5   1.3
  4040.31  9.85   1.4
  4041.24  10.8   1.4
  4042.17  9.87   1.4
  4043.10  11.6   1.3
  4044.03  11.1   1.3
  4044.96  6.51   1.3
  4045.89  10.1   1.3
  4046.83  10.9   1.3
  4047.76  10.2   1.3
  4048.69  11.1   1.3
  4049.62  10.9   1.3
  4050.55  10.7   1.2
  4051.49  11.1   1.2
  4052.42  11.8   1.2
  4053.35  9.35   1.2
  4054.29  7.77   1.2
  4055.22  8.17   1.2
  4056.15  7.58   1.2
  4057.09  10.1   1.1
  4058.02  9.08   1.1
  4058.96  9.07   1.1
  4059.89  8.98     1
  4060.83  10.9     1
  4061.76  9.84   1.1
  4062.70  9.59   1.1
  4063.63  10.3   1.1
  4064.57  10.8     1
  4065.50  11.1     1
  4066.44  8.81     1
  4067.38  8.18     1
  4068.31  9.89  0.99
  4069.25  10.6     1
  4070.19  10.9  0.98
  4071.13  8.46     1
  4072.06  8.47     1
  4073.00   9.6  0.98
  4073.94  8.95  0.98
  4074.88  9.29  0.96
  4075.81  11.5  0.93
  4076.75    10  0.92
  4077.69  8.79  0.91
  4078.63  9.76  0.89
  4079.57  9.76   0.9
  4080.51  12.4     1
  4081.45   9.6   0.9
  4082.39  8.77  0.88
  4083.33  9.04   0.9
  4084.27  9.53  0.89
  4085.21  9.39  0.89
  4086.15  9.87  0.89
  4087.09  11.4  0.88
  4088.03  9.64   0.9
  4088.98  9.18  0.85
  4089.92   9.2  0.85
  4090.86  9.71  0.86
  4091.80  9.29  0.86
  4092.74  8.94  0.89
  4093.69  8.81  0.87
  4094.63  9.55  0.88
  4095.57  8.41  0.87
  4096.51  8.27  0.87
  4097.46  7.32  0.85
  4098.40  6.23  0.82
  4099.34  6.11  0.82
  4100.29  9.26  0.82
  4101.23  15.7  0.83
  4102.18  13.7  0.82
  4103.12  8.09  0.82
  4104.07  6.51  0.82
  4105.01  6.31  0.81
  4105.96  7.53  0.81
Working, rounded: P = 0.60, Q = 0.110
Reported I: 0.335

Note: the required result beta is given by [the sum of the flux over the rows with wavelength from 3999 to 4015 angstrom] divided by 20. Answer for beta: 8.71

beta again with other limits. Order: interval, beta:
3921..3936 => 7.63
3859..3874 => 8.91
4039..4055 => 8.81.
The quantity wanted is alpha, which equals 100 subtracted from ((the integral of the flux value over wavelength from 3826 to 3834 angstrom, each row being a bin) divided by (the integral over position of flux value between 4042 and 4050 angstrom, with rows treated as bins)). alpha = -99.2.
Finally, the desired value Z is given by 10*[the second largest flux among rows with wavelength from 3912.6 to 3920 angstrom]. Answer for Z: 107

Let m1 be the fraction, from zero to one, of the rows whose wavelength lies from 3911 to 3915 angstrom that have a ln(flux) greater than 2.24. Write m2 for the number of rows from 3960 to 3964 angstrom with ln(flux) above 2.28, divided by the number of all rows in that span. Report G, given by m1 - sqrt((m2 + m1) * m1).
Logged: 0.0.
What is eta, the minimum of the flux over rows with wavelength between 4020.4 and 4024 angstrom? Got 9.65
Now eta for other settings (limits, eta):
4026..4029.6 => 9.27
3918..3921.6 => 8.89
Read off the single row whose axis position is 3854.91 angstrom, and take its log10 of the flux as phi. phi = 1.00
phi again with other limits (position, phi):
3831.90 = 0.88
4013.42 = 0.96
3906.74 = 0.99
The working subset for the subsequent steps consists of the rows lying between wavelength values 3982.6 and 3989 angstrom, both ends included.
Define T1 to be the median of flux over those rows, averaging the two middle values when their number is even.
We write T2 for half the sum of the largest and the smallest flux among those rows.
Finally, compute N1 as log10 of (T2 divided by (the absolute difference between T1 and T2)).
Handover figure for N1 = 2.1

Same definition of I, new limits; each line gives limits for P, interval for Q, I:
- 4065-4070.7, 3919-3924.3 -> 0.320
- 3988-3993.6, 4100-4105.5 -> 0.301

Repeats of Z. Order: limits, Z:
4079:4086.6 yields 99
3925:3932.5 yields 108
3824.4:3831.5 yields 91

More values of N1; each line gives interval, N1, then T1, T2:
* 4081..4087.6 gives 1.3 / 9.53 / 10.1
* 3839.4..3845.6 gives 1.7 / 8.33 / 8.5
